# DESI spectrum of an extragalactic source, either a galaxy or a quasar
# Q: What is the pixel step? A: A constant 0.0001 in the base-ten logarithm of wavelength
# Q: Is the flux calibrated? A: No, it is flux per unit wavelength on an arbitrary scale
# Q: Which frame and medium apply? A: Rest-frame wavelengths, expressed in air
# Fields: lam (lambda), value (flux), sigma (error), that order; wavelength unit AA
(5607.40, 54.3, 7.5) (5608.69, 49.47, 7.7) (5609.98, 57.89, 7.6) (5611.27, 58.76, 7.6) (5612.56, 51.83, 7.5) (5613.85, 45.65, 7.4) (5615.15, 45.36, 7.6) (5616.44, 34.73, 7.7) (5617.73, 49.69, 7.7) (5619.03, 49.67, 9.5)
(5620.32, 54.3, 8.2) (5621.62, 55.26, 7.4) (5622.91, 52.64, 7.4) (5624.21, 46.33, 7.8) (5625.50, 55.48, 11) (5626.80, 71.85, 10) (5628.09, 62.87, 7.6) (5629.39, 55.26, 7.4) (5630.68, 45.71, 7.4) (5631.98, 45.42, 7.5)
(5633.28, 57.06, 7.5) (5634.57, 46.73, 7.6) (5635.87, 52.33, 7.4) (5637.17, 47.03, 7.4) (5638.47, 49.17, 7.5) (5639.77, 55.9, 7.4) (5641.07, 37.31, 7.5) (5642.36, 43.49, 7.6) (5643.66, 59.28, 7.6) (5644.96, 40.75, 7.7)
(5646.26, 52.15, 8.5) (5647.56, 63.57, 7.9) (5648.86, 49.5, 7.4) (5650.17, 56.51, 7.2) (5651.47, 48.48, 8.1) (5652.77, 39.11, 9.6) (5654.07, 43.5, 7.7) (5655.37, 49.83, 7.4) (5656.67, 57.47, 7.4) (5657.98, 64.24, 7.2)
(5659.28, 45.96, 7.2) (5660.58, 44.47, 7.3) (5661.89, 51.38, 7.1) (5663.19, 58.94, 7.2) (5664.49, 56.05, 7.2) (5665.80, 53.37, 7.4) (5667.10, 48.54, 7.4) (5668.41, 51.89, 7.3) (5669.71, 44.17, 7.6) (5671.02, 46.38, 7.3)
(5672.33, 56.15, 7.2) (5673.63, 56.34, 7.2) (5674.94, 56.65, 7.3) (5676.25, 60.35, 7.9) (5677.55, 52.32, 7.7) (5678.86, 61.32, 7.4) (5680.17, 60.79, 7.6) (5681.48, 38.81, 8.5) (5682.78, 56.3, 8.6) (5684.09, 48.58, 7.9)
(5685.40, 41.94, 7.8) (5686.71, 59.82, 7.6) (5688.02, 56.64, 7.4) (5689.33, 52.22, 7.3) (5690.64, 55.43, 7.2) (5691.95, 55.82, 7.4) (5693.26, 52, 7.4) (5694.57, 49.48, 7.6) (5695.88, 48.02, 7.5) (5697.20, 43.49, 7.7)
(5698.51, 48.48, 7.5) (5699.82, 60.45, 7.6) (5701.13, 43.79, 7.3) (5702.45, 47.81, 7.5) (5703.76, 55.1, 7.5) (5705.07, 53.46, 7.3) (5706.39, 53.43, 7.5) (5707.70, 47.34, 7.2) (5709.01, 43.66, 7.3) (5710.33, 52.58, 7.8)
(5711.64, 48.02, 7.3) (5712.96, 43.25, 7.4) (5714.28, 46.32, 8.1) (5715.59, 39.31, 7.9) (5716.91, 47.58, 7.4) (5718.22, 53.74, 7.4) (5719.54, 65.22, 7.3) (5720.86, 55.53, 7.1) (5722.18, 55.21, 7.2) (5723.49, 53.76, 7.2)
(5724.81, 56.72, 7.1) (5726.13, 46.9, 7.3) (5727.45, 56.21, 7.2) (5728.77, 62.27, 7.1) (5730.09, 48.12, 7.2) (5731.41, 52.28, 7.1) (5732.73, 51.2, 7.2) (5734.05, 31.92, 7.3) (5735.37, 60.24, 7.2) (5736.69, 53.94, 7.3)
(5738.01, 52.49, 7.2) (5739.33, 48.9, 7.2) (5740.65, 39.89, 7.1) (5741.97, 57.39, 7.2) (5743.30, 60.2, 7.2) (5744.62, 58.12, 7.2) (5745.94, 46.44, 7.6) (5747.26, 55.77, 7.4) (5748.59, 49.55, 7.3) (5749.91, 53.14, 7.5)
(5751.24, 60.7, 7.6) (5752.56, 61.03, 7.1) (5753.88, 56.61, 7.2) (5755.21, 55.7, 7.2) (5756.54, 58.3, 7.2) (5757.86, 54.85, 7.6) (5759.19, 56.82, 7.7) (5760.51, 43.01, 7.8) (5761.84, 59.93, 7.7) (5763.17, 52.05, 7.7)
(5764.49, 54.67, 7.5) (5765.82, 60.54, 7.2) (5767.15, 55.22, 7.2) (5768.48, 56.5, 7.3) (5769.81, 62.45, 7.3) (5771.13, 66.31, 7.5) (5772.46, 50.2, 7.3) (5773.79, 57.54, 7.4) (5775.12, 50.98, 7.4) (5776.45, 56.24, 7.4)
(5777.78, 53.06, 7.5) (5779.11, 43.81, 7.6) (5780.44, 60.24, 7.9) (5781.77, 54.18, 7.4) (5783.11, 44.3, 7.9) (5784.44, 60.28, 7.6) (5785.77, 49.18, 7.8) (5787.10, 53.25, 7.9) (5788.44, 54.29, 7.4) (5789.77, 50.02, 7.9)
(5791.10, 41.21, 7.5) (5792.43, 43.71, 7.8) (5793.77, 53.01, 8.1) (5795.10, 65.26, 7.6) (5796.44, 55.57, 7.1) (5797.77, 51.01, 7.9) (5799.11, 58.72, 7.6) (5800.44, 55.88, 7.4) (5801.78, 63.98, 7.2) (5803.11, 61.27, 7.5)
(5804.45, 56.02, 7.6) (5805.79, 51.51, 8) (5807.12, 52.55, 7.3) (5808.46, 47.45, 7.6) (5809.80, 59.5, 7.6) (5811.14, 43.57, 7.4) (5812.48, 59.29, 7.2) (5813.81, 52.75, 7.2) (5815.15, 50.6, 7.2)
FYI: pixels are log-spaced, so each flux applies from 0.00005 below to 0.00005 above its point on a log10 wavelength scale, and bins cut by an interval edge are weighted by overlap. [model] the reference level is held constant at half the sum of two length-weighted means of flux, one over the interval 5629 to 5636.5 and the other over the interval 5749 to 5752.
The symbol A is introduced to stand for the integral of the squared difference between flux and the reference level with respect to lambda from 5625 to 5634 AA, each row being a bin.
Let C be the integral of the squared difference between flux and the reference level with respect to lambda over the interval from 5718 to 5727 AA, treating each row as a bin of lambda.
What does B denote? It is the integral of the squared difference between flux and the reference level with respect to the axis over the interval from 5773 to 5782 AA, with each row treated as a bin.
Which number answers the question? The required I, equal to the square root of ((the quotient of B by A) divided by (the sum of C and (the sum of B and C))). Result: 0.020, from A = 748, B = 228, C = 267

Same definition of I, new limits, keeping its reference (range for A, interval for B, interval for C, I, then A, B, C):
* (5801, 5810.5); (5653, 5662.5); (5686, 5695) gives 0.046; 349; 585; 109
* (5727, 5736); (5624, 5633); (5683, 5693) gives 0.026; 826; 775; 289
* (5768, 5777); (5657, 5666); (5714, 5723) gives 0.026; 396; 389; 547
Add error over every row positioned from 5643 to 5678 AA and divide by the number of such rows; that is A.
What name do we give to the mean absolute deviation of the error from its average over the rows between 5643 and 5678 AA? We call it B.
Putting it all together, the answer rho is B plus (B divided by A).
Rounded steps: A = 7.6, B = 0.35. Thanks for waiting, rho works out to 0.40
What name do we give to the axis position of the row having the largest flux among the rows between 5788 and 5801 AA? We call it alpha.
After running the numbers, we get 5795.10 AA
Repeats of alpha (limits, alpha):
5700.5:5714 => 5703.76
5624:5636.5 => 5626.80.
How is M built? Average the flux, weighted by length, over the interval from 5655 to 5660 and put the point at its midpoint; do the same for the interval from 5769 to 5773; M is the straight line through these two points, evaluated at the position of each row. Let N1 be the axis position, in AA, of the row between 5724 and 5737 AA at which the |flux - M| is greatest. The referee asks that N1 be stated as 5734.05 AA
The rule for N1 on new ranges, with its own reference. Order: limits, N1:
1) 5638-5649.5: 5641.07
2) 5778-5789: 5779.11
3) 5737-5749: 5740.65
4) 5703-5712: 5709.01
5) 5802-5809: 5808.46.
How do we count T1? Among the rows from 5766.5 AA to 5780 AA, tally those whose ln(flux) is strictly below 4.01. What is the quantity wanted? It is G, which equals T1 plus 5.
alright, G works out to 9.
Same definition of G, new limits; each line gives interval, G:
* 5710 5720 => 12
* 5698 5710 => 13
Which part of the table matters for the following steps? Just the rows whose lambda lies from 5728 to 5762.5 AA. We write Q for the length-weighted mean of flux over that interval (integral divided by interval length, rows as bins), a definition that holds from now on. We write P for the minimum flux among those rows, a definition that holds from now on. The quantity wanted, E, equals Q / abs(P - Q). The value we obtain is 2.5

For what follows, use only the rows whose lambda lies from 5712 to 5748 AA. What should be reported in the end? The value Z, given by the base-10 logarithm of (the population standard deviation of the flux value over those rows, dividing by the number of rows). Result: 0.87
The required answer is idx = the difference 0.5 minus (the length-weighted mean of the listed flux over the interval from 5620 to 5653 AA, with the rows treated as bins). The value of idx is -51.3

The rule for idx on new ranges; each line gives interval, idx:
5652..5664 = -50.1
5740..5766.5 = -54.2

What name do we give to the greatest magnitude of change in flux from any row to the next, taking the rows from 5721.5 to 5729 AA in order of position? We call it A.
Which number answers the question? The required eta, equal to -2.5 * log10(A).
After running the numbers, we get -2.5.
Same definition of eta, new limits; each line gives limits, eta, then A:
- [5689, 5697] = -1.5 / 4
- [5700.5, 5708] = -2.2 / 7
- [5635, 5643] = -3.2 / 19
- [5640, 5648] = -3.2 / 19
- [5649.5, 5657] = -2.4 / 9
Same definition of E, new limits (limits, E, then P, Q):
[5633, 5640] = 12.5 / 46.73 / 50.8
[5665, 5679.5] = 5.8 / 44.17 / 53.4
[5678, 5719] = 4.3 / 38.81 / 50.5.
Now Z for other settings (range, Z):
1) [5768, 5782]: 0.77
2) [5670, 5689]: 0.84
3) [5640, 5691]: 0.86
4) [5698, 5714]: 0.70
